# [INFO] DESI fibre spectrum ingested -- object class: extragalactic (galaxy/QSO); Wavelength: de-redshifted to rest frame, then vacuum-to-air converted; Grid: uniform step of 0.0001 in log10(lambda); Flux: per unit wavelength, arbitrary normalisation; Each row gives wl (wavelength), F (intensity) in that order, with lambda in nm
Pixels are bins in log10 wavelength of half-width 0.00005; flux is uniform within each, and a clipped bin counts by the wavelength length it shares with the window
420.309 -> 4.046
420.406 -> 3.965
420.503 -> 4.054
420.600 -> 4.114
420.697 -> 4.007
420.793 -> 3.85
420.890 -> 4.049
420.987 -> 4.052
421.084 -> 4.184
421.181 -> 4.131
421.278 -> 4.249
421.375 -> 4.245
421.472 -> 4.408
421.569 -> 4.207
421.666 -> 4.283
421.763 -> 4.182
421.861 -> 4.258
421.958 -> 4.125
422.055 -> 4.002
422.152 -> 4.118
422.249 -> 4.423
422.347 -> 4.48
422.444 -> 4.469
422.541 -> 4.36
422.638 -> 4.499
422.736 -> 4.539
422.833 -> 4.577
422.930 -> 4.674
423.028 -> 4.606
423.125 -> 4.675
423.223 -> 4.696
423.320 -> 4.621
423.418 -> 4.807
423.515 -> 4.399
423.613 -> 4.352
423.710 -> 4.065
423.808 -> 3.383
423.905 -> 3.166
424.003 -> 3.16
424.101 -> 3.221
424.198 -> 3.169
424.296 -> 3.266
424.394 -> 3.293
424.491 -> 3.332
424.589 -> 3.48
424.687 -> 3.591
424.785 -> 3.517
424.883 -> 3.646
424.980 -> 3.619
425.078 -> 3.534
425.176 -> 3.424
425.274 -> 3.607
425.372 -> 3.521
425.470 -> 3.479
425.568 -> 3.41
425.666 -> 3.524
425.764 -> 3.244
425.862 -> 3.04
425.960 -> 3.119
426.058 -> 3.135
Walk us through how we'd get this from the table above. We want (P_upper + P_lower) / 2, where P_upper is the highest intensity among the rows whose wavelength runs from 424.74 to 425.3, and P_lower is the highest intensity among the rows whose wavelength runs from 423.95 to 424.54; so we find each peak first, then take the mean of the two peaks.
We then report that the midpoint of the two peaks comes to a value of 3.49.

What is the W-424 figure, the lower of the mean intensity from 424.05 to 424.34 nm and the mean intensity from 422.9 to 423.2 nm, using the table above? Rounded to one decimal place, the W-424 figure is 3.2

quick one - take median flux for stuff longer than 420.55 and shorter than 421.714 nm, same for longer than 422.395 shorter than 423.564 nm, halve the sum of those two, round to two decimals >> 4.37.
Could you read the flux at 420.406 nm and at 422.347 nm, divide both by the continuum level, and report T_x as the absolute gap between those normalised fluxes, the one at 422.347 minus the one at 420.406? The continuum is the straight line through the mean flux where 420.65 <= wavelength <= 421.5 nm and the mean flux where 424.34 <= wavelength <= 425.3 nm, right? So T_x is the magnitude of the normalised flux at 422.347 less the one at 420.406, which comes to 0.209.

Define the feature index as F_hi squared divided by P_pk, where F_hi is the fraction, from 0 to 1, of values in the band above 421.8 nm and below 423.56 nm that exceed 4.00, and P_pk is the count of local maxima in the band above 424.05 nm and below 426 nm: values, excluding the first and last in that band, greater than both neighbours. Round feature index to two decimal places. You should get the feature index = 0.25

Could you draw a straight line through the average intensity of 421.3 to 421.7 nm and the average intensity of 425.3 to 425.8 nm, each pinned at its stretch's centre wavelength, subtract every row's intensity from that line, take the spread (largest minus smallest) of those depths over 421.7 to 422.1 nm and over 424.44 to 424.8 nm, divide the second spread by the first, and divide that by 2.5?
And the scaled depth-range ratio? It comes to 0.56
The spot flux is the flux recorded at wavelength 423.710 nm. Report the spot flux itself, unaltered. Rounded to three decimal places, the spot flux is 4.065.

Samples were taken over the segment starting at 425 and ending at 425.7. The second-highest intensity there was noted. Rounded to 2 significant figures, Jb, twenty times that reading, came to 71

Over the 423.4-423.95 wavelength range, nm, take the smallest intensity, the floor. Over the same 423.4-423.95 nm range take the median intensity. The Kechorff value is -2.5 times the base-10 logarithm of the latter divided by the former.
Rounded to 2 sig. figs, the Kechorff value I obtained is -0.31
